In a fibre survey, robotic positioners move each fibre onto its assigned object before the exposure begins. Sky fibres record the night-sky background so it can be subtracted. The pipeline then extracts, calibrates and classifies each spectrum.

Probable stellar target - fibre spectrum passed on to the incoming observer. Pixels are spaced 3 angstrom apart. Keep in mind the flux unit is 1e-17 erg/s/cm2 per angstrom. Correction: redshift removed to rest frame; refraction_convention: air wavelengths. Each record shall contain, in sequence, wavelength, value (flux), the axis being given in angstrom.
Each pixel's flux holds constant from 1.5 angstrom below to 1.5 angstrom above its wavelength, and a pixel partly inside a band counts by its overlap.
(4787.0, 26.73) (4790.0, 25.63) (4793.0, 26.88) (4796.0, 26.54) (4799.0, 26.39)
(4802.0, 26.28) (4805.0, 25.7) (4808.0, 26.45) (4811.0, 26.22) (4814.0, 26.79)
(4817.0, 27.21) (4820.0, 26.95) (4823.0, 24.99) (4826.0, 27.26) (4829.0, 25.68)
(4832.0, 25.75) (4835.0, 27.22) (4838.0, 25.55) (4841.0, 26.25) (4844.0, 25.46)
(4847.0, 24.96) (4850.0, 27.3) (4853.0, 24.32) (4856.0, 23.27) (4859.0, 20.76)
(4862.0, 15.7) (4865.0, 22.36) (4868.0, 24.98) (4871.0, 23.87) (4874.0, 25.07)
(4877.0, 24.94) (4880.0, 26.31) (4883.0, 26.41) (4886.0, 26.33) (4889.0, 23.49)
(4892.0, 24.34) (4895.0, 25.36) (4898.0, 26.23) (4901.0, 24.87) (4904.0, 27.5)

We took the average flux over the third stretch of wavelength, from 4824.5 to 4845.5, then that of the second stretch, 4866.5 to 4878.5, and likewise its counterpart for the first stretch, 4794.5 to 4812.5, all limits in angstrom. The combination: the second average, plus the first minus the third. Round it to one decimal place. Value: 24.8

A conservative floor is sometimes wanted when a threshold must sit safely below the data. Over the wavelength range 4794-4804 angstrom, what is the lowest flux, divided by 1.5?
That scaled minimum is 17.5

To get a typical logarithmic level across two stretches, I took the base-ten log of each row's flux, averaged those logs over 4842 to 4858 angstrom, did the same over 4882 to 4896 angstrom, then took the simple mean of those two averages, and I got 1.40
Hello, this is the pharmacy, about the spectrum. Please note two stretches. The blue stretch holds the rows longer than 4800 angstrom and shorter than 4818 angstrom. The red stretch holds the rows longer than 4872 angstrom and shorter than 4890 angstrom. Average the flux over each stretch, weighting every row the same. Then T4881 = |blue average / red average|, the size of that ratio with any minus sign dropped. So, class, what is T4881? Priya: 1.04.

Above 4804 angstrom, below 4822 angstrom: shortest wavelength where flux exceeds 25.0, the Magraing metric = 4805.0 angstrom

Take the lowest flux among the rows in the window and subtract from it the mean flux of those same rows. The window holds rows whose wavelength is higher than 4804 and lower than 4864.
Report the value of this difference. -9.5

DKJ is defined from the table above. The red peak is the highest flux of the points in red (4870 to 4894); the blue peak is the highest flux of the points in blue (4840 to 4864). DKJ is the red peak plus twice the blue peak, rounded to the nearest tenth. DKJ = 81.0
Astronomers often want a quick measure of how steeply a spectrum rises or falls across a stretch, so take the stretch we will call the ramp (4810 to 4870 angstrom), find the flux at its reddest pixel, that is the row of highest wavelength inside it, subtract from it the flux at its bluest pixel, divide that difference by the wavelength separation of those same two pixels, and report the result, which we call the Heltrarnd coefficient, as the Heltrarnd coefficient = -0.02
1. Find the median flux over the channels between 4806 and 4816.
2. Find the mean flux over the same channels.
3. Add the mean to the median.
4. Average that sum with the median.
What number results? 39.7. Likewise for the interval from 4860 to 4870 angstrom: 32.9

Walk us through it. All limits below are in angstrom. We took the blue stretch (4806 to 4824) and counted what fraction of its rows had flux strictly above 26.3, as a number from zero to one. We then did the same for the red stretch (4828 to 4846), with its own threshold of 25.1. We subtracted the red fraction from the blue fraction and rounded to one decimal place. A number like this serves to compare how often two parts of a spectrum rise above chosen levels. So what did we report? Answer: -0.3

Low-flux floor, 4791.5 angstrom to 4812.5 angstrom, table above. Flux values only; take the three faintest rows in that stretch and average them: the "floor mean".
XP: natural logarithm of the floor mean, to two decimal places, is 3.26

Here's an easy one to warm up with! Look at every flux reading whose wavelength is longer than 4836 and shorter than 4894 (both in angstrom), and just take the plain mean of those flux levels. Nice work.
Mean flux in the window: 24.3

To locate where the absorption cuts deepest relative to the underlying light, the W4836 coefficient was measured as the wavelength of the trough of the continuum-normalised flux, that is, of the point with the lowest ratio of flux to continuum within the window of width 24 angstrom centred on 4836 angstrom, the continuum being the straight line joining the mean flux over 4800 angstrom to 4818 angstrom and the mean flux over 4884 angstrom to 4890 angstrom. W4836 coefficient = 4847.0 angstrom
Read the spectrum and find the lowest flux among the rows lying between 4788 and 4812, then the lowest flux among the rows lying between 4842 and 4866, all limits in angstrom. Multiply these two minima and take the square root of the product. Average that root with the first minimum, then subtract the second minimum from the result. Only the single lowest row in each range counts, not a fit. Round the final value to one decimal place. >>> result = 7.1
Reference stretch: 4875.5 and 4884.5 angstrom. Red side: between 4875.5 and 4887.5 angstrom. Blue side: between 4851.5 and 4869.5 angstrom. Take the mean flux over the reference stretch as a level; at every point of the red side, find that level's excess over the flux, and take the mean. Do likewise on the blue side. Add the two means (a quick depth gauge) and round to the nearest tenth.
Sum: 3.9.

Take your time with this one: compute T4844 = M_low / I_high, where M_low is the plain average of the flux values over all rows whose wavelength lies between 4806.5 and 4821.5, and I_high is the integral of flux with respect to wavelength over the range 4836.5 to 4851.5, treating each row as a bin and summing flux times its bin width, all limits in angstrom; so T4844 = 0.0688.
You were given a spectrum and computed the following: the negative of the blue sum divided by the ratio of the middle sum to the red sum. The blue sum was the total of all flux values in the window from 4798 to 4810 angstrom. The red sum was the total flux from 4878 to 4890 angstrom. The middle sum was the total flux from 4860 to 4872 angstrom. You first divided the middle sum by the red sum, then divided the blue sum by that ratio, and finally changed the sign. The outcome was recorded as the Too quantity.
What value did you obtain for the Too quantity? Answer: -124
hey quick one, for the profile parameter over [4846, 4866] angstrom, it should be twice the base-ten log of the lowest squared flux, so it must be 4.78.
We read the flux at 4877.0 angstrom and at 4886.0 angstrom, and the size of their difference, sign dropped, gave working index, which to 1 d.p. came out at 1.4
